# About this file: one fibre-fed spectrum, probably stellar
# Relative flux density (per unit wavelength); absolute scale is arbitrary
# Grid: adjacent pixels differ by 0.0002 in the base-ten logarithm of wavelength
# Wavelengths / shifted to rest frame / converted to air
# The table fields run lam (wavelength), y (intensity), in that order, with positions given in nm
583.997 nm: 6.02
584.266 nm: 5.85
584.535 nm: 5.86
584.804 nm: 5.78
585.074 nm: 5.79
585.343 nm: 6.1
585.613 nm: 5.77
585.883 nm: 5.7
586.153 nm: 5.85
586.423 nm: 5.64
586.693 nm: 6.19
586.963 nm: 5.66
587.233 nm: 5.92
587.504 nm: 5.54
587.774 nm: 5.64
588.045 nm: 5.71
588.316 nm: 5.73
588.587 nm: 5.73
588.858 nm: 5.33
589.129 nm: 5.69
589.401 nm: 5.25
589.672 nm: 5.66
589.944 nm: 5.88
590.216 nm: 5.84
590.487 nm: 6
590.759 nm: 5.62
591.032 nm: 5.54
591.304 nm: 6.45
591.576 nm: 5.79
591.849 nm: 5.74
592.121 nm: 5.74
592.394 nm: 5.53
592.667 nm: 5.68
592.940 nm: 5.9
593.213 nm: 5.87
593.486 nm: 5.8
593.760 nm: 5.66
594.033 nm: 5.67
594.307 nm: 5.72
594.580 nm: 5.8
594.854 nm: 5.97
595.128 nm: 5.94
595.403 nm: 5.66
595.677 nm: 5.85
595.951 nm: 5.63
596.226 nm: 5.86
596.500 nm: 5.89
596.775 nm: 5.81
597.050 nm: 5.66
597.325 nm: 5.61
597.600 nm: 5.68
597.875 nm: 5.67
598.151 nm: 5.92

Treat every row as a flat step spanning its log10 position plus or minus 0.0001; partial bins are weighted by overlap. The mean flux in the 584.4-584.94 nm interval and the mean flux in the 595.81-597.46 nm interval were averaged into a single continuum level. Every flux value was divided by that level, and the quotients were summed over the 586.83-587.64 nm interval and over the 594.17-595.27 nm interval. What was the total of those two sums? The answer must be 7.0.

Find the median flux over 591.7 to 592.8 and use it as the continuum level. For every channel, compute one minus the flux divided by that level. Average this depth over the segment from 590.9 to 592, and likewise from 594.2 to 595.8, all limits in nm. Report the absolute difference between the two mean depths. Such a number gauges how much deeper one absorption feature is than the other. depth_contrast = 0.010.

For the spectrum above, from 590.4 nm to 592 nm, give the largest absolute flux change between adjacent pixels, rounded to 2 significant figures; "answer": 0.91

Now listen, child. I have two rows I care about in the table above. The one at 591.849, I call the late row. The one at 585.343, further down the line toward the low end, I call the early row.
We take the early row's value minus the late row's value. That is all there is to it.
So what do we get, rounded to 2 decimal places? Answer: 0.36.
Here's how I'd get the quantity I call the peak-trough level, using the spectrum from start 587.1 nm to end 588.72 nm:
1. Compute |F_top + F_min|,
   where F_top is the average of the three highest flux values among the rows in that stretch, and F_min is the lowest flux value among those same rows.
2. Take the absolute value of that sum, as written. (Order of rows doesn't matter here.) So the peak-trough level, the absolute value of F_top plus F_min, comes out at 11.3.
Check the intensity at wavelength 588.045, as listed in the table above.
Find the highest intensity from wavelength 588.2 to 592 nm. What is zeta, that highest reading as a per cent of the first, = 113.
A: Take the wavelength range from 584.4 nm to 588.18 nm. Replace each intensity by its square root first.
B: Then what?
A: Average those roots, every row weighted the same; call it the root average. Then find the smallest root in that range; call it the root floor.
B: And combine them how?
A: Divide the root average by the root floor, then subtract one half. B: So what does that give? 0.523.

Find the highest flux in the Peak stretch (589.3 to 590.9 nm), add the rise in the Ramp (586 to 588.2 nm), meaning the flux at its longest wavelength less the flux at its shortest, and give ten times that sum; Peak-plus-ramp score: 58.6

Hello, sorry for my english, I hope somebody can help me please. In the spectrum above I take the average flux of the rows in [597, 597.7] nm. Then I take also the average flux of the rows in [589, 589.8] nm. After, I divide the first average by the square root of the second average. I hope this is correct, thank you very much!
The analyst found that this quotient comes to 2.40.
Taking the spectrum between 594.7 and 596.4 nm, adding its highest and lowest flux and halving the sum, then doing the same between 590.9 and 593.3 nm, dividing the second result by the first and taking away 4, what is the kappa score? -2.97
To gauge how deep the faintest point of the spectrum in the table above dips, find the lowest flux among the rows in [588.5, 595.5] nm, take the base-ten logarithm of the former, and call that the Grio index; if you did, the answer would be 0.720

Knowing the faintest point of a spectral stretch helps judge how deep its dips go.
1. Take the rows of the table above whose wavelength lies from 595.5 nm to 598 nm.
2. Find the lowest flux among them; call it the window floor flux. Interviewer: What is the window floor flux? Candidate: 5.61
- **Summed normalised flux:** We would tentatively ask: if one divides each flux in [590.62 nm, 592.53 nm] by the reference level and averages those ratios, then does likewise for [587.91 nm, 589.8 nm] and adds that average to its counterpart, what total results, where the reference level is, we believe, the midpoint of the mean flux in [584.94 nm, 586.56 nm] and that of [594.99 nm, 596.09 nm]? 1.962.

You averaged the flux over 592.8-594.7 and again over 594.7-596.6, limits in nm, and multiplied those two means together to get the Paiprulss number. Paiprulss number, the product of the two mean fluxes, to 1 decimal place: 33.7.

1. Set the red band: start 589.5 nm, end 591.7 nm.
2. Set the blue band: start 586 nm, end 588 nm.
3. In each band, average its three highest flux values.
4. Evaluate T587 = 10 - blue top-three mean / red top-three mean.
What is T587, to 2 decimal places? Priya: 9.02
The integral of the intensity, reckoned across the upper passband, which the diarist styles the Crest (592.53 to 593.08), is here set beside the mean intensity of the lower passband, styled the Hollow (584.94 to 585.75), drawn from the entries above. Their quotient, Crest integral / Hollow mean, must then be 0.54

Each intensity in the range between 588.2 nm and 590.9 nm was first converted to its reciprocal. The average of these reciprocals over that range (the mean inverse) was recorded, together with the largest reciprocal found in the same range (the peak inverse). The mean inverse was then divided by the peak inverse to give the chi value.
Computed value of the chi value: 0.927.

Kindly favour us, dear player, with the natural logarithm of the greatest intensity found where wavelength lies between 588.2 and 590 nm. 1.77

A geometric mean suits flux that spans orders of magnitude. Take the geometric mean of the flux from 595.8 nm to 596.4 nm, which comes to 5.74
